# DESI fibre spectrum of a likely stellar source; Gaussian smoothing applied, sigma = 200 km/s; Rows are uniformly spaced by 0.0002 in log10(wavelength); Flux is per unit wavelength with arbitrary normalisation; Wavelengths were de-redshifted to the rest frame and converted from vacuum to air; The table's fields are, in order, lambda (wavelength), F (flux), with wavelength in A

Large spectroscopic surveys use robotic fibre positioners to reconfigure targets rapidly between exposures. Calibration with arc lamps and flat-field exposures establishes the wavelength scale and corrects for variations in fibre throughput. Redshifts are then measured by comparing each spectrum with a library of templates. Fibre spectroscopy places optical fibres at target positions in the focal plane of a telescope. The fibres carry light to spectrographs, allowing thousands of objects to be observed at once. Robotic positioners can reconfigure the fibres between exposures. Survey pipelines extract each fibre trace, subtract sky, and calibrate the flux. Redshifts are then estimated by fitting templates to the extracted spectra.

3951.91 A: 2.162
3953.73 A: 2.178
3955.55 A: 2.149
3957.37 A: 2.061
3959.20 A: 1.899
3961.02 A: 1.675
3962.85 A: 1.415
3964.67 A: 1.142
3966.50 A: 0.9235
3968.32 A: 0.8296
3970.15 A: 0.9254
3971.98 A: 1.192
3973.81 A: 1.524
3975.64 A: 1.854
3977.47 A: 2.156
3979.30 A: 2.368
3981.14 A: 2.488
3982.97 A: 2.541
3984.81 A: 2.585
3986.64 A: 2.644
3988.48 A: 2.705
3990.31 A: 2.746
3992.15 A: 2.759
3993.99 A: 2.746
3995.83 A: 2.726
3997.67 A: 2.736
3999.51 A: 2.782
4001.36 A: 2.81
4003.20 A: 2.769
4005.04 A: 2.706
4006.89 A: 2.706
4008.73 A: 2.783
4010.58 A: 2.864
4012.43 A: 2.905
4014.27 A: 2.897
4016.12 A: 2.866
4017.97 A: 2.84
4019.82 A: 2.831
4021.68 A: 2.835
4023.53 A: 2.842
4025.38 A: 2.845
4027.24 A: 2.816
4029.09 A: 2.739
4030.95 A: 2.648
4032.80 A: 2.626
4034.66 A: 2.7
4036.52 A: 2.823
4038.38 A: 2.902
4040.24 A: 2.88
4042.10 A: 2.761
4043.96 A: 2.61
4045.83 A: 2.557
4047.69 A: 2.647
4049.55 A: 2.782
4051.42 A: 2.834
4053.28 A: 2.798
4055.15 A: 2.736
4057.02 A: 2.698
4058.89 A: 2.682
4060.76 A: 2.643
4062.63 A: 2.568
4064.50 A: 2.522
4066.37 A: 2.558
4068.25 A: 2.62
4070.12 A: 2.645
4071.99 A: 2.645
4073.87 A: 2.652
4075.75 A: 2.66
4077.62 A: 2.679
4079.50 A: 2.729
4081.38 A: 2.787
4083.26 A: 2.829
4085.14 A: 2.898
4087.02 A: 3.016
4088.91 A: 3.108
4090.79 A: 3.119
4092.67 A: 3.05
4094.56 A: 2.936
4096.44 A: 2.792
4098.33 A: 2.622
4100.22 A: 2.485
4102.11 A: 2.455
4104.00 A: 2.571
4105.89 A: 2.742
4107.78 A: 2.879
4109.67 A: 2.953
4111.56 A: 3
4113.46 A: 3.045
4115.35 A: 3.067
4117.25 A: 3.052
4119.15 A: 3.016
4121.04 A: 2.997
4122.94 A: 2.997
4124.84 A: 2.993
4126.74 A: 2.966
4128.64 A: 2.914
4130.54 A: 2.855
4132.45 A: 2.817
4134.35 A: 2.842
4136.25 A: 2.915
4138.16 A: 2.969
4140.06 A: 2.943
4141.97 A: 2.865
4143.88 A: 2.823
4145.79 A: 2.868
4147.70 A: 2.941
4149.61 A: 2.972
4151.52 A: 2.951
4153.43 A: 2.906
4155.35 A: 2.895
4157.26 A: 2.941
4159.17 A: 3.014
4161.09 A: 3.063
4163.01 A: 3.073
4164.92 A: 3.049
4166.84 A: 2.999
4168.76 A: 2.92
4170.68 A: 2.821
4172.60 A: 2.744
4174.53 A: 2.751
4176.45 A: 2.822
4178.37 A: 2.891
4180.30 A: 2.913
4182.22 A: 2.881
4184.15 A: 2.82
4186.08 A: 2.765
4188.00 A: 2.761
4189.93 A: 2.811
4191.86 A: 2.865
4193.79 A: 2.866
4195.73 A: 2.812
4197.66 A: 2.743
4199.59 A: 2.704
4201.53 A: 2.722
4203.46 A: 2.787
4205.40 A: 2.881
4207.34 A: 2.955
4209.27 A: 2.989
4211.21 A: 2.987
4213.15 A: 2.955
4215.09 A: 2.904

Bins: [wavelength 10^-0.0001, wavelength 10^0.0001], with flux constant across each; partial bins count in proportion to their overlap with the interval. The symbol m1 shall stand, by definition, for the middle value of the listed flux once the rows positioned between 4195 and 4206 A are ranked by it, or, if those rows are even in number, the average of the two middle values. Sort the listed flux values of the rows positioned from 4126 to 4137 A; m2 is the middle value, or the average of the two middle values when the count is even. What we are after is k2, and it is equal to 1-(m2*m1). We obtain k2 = -6.98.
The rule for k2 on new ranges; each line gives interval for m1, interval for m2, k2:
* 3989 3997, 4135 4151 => -7.04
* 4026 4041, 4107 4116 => -7.33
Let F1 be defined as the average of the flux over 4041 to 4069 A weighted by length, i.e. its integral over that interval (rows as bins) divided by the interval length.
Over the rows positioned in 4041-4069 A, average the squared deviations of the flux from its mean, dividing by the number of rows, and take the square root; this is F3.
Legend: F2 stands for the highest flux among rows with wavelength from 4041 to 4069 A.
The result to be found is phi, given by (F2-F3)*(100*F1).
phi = 731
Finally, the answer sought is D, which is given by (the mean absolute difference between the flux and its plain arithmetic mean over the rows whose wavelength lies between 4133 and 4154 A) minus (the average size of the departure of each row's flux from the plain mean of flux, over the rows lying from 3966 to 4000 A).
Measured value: -0.57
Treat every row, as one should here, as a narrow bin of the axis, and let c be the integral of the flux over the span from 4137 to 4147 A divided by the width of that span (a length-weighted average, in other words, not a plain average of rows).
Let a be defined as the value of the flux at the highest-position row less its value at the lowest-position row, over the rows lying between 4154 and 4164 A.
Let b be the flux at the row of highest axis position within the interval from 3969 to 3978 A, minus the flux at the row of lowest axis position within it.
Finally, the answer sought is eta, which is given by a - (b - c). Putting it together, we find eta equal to 1.84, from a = 0.18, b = 1.2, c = 2.89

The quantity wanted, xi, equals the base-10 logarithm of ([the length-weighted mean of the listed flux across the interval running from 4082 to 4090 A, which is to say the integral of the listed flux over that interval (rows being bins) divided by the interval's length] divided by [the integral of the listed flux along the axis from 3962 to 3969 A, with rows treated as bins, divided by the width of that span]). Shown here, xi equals 0.44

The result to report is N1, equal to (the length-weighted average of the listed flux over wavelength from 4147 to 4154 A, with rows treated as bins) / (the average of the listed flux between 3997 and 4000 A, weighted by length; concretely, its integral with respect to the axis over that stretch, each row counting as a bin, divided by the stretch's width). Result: 1.07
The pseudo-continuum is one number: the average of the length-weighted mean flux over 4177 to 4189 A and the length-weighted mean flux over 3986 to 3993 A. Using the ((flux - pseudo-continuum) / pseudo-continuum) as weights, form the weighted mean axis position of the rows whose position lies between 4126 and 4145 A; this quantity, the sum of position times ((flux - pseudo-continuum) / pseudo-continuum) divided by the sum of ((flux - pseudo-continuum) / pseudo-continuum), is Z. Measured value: 4134.7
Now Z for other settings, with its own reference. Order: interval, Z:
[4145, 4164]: 4155.9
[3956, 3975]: 3966.6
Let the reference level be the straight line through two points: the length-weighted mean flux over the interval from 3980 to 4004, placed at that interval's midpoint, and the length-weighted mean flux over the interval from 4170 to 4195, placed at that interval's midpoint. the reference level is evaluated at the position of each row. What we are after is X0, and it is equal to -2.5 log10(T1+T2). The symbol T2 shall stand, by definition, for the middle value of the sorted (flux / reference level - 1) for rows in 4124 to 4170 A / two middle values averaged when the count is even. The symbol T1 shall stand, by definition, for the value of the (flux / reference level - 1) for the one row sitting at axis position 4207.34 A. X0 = 2.6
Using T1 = 0.04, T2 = 0.049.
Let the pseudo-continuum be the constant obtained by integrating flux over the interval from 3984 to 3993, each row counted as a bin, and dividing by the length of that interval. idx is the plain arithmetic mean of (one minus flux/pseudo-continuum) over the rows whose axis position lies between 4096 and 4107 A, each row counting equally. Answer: 0.03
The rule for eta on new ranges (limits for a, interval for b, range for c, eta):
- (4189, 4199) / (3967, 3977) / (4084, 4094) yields 1.94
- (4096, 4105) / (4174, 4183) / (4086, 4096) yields 2.68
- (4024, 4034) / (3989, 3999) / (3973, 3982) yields 1.87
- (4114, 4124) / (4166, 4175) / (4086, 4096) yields 3.21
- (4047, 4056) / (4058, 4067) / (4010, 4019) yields 3.09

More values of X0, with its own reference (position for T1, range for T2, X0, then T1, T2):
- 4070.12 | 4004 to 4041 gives 5.2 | -0.04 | 0.045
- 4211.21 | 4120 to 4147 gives 2.5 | 0.05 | 0.045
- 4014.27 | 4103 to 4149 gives 2.3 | 0.07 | 0.052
